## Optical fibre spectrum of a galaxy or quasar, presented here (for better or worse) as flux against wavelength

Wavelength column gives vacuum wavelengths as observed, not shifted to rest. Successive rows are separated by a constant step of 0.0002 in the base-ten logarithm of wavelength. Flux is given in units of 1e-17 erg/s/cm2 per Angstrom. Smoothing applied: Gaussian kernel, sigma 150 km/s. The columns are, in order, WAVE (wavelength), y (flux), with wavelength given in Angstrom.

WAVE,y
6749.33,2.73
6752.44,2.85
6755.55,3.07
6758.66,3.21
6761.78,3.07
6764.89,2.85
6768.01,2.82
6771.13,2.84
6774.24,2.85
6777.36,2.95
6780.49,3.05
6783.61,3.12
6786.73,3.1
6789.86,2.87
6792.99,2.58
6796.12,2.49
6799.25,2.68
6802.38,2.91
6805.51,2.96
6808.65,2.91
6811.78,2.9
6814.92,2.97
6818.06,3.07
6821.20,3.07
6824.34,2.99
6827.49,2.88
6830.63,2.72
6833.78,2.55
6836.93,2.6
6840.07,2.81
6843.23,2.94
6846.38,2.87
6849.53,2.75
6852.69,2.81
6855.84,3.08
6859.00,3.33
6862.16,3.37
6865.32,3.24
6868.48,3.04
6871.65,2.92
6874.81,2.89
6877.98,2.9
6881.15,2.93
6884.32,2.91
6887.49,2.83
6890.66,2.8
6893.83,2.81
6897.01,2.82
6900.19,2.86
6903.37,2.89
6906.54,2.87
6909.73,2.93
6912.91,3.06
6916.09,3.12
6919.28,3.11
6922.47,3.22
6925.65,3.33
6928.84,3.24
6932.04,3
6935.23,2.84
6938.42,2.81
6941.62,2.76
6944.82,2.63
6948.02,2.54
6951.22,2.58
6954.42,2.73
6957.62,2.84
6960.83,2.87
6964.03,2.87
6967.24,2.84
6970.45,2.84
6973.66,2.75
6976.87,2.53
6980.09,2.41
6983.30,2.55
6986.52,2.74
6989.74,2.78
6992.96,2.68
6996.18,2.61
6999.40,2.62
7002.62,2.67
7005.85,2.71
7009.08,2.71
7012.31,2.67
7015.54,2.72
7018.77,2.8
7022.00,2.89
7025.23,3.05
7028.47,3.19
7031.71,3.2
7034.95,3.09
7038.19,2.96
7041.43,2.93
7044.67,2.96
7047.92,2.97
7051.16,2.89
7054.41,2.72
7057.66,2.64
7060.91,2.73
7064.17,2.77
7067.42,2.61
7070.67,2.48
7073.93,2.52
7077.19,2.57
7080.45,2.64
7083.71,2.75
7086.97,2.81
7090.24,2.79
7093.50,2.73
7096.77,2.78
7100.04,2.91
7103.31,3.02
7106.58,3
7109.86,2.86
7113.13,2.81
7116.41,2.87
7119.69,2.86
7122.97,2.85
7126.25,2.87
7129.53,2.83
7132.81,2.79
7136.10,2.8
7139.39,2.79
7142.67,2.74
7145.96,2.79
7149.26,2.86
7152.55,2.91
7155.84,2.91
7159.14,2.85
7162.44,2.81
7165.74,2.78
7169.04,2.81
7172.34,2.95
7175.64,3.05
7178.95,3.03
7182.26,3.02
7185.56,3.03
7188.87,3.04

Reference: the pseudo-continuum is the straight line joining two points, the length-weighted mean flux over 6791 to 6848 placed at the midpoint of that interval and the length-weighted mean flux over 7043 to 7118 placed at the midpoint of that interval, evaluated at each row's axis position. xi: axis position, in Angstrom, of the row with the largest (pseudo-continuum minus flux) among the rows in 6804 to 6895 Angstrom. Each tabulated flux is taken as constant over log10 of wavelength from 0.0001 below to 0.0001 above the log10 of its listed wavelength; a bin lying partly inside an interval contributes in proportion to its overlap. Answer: 6833.78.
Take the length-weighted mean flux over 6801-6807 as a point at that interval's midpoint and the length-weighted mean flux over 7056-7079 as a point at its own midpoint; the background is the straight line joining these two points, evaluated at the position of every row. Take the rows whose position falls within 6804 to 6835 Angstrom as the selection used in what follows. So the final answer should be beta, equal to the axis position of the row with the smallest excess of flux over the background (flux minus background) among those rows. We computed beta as 6833.78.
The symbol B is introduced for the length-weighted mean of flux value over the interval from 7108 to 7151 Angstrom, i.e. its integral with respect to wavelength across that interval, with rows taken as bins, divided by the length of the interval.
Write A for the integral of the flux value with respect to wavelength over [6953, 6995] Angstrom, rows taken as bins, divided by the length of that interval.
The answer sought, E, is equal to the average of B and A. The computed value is 2.77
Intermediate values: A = 2.72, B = 2.83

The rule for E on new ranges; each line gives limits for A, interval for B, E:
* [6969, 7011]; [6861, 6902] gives 2.80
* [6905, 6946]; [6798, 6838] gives 2.93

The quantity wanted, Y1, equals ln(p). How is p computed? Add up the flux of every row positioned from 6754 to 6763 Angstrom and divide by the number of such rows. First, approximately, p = 3.12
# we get 1.14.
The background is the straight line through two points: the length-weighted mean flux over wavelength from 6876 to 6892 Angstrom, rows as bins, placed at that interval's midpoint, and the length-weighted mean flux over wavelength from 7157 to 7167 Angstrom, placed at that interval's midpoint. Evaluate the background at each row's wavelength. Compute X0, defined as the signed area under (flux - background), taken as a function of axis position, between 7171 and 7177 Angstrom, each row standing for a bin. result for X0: 1.1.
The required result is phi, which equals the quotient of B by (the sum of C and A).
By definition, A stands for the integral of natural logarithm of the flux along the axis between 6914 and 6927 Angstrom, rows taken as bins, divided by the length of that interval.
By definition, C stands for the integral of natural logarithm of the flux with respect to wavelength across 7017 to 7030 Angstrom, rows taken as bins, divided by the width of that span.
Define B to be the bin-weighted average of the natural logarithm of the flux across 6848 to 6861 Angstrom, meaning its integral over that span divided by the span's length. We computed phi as 0.488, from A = 1.16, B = 1.10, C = 1.09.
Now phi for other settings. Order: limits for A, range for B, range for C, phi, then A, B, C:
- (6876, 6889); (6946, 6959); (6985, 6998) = 0.477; 1.06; 0.98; 0.99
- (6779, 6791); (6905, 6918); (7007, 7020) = 0.519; 1.11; 1.10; 1.00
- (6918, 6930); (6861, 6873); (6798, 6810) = 0.513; 1.17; 1.14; 1.05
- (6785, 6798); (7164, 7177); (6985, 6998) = 0.530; 1.01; 1.06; 0.99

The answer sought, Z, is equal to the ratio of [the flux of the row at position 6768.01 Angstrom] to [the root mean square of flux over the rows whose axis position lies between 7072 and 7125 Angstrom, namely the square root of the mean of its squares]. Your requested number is 1.01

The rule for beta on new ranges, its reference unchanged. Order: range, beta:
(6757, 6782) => 6768.01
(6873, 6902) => 6890.66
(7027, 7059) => 7057.66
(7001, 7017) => 7002.62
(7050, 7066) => 7057.66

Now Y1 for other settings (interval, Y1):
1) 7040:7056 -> 1.06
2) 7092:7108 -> 1.06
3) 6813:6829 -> 1.10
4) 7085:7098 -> 1.02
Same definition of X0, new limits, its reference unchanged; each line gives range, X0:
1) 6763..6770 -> -0.4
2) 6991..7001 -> -2.1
